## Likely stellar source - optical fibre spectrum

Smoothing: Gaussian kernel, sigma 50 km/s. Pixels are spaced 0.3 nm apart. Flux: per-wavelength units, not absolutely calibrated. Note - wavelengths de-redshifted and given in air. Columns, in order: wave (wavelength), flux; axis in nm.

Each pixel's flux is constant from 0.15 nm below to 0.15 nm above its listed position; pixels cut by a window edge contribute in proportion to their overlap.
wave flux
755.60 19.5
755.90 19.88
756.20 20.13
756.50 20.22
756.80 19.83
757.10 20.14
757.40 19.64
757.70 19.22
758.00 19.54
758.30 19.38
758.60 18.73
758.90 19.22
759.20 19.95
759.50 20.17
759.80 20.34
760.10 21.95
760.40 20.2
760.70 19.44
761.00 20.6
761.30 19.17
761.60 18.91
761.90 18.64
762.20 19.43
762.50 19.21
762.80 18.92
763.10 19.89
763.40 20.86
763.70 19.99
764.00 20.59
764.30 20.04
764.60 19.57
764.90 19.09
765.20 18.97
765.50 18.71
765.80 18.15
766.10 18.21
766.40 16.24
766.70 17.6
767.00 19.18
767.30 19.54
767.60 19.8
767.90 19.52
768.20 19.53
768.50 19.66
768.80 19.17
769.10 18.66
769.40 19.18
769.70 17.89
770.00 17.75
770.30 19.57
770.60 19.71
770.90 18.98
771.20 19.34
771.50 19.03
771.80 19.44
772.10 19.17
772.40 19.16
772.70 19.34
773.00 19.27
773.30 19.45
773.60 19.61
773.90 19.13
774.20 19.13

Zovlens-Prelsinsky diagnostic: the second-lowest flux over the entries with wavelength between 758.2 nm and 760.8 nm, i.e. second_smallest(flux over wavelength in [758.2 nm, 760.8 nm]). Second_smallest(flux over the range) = 19.22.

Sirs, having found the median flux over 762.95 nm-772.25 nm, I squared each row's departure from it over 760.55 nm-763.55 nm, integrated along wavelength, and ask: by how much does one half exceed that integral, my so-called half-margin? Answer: -1.3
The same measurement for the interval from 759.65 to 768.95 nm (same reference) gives -9.7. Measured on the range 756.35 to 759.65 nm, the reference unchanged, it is -0.9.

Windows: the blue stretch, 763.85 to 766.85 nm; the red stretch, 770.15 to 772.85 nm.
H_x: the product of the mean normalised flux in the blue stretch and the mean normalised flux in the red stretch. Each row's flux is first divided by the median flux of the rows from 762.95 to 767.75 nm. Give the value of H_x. 0.96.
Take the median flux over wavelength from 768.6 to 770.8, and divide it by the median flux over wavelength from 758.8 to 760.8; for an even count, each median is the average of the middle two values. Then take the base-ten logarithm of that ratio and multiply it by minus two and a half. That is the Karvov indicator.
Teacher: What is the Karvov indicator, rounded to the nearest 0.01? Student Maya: 0.06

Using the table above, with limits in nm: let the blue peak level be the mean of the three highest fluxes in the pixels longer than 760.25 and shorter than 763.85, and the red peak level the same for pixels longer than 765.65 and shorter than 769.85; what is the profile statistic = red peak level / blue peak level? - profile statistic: 0.957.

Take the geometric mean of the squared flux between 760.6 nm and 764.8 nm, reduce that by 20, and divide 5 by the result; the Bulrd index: 0.0137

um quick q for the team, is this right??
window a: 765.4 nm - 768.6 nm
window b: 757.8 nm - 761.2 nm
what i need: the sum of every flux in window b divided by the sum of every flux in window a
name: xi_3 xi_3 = 1.06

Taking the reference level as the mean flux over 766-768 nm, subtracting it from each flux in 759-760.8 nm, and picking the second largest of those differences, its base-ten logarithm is 0.2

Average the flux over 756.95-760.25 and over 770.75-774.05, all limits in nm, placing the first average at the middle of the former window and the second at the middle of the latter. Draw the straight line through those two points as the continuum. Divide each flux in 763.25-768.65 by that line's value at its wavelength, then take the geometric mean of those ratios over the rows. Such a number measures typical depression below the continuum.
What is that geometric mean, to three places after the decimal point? 0.980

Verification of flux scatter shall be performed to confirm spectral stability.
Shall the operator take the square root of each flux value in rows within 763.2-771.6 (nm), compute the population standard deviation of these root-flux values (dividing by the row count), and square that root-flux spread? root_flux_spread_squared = 0.012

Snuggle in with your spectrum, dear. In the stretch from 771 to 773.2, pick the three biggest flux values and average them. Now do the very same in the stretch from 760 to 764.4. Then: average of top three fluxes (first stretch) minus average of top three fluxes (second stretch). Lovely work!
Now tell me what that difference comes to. -1.8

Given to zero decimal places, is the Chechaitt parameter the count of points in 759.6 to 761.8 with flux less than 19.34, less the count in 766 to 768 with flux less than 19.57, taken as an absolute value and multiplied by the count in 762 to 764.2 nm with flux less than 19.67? 12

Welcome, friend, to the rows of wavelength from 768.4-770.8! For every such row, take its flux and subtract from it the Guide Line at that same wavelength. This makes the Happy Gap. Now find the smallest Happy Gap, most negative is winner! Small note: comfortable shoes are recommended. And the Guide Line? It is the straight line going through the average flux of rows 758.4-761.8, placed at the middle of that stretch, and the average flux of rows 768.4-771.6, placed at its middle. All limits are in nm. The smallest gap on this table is -1.2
